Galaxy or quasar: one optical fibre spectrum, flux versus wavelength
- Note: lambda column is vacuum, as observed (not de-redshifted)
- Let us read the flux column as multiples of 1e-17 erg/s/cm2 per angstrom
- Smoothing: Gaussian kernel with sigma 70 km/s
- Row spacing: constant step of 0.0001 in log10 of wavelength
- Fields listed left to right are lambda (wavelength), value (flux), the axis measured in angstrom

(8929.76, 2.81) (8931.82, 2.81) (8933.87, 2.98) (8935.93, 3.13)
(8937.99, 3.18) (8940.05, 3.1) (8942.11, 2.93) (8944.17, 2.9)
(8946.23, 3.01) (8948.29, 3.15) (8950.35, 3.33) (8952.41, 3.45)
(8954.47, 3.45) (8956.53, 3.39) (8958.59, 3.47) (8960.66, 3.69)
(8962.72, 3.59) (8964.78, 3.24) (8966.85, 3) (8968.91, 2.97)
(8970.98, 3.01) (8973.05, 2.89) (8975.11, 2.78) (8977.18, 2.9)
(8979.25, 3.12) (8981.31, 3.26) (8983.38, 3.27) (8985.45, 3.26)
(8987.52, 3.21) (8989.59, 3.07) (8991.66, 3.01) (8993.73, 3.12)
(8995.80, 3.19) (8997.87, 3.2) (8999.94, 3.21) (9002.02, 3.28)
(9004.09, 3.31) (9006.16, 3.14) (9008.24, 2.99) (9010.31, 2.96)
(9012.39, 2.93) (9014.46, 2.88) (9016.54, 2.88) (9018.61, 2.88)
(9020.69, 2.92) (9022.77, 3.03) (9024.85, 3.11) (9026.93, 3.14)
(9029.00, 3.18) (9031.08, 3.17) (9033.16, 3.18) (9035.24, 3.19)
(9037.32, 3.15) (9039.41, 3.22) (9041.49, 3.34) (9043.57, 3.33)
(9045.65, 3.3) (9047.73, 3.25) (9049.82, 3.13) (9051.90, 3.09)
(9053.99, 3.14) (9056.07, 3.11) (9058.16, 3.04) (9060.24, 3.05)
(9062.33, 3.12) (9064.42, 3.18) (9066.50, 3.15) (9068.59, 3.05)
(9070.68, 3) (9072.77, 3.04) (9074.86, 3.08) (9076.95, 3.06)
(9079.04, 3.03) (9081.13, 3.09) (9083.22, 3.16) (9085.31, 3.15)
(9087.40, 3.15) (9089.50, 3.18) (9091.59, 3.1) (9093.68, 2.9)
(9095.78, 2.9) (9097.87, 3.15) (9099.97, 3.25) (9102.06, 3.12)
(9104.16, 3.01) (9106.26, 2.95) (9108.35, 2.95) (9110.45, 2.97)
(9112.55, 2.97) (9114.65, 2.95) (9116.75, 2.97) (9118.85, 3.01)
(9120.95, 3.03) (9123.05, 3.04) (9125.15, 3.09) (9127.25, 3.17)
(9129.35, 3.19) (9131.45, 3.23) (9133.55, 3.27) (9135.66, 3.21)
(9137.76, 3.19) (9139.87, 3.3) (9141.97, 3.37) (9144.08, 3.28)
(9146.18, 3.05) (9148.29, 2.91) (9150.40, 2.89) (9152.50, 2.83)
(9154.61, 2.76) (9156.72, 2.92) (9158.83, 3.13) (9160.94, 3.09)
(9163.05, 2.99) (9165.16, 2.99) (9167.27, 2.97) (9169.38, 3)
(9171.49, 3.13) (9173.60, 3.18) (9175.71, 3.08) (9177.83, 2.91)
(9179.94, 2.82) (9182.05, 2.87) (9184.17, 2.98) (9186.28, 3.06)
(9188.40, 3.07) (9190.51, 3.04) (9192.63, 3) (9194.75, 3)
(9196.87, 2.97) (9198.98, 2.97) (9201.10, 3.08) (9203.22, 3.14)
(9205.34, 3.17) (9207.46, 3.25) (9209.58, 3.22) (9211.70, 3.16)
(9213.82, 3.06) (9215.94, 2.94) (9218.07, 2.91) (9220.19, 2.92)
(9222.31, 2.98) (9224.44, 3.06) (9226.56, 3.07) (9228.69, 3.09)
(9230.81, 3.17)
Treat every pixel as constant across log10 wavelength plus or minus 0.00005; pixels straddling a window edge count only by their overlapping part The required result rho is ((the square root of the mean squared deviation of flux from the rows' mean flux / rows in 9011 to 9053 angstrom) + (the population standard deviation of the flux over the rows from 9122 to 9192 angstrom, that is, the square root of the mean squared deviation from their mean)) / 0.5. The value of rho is 0.59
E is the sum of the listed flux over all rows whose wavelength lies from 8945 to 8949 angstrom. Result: 6.16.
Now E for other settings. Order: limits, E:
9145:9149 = 5.96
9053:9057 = 6.25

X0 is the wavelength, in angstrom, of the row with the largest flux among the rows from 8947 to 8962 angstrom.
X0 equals 8960.66 angstrom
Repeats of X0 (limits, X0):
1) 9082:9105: 9099.97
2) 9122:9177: 9141.97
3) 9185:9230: 9207.46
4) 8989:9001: 8999.94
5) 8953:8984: 8960.66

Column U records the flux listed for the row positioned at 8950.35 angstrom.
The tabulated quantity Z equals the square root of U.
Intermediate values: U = 3.33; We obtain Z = 1.82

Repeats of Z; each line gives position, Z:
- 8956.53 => 1.84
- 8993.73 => 1.77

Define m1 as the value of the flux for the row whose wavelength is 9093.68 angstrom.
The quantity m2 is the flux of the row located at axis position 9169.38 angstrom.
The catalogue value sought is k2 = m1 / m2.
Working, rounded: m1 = 2.9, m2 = 3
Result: 0.97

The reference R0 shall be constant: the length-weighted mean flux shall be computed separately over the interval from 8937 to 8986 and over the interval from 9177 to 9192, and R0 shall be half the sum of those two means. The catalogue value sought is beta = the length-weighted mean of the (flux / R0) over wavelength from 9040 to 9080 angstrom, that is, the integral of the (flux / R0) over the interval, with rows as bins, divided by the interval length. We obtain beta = 1.02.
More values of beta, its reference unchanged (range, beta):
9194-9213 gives 1.01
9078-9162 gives 1.00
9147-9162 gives 0.95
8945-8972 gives 1.07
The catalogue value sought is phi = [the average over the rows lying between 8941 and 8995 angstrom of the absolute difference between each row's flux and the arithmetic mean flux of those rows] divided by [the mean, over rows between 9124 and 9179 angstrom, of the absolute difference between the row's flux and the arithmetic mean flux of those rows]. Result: 1.51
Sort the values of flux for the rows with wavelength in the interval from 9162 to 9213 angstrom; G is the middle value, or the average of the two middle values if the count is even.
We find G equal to 3.02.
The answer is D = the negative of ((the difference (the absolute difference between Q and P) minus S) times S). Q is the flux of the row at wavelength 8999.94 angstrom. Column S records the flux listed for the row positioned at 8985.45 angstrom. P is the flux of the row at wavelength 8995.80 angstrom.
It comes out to 10.6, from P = 3.19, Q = 3.21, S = 3.26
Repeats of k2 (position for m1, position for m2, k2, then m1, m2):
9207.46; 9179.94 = 1.15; 3.25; 2.82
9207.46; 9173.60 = 1.02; 3.25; 3.18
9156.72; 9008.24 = 0.98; 2.92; 2.99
